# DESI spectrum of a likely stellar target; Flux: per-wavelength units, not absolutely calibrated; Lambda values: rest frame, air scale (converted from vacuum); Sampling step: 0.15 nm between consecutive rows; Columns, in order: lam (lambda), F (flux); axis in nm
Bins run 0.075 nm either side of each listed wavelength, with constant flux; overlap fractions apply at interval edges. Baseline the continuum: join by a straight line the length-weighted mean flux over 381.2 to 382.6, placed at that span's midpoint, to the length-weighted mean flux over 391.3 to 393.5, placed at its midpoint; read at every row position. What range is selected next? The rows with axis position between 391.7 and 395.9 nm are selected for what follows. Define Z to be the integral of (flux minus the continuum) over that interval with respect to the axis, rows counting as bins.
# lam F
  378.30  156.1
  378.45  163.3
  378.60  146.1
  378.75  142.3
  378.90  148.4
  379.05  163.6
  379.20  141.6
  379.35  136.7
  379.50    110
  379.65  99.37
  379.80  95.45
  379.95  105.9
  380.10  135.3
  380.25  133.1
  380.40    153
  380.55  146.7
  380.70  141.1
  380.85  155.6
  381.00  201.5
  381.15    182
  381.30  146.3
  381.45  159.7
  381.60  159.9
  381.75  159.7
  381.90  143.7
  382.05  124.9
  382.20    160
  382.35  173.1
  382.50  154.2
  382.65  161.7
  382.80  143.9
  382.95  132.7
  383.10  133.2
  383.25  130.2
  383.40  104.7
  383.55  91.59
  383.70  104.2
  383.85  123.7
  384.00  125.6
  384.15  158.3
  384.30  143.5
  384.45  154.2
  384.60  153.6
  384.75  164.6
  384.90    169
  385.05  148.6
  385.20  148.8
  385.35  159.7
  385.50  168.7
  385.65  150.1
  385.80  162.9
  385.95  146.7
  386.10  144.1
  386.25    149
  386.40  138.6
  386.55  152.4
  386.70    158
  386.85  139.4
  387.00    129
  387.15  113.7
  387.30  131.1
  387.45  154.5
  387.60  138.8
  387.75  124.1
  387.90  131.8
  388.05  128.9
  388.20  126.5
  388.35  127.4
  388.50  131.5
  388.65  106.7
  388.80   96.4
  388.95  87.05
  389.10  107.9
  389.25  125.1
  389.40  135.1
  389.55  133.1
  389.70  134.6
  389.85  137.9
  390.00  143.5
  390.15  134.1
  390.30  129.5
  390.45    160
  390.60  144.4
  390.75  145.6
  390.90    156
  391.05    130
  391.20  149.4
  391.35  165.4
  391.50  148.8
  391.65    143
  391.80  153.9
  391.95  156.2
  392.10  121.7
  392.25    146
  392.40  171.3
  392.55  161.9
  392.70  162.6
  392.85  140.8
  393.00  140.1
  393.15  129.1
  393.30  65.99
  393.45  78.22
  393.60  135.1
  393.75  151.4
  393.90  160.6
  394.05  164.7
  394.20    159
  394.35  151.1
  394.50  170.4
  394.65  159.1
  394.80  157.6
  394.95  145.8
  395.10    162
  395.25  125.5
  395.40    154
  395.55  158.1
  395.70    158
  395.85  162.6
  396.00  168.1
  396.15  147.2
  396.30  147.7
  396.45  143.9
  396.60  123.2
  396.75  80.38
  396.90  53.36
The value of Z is 38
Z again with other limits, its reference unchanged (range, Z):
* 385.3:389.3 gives -49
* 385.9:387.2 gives -8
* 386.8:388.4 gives -24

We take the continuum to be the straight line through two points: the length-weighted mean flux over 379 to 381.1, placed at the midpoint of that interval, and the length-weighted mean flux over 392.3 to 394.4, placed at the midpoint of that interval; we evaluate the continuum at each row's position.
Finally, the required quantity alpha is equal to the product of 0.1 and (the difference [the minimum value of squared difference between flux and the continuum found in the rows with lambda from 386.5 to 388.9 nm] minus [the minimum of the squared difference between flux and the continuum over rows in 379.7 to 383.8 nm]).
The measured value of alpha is -0.4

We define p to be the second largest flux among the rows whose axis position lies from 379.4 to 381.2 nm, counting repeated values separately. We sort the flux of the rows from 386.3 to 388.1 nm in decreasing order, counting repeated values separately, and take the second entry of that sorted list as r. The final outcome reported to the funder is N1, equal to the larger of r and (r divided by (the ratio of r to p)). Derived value 182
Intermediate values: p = 182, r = 154.5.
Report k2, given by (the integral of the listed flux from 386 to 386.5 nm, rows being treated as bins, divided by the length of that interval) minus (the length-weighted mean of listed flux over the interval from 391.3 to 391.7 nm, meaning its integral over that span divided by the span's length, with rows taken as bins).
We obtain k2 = -8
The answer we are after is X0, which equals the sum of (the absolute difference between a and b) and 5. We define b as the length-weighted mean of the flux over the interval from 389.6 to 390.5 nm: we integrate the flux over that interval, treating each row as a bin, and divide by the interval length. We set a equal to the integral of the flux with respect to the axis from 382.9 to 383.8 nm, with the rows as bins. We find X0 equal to 40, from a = 104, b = 139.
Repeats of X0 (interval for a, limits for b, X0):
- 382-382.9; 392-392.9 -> 18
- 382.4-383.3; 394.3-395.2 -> 32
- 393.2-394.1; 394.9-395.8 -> 44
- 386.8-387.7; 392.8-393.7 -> 10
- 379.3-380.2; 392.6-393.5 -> 24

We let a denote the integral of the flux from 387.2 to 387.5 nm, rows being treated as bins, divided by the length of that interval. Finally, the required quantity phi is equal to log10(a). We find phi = 2.14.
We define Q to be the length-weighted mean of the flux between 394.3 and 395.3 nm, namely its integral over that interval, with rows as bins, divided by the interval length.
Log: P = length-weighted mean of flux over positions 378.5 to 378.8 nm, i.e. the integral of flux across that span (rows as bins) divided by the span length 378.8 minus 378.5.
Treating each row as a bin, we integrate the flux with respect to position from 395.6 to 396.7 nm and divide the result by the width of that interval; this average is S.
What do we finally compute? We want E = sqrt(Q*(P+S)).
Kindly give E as 213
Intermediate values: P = 146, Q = 154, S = 149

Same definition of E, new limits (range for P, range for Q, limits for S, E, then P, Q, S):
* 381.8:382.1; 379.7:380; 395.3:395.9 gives 172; 137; 100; 157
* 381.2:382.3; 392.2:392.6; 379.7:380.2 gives 206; 152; 160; 113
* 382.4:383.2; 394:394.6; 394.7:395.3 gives 218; 146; 161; 149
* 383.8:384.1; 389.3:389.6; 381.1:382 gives 195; 128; 133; 157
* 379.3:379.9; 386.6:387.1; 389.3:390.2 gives 186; 109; 141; 136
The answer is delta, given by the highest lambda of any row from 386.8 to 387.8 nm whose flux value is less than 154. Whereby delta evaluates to 387.75 nm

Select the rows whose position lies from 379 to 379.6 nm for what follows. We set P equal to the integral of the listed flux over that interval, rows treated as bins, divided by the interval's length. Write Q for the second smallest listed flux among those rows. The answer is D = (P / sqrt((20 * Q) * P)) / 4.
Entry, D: 0.0556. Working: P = 135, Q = 136.7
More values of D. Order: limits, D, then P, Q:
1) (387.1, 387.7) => 0.0567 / 135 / 131.1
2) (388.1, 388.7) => 0.0553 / 124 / 126.5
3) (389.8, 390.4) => 0.0565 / 137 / 134.1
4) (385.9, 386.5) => 0.0560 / 145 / 144.1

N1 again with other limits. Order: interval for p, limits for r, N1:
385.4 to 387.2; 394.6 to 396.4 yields 163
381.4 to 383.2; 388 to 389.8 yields 162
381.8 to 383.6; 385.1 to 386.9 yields 163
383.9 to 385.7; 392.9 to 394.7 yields 169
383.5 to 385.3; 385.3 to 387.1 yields 165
